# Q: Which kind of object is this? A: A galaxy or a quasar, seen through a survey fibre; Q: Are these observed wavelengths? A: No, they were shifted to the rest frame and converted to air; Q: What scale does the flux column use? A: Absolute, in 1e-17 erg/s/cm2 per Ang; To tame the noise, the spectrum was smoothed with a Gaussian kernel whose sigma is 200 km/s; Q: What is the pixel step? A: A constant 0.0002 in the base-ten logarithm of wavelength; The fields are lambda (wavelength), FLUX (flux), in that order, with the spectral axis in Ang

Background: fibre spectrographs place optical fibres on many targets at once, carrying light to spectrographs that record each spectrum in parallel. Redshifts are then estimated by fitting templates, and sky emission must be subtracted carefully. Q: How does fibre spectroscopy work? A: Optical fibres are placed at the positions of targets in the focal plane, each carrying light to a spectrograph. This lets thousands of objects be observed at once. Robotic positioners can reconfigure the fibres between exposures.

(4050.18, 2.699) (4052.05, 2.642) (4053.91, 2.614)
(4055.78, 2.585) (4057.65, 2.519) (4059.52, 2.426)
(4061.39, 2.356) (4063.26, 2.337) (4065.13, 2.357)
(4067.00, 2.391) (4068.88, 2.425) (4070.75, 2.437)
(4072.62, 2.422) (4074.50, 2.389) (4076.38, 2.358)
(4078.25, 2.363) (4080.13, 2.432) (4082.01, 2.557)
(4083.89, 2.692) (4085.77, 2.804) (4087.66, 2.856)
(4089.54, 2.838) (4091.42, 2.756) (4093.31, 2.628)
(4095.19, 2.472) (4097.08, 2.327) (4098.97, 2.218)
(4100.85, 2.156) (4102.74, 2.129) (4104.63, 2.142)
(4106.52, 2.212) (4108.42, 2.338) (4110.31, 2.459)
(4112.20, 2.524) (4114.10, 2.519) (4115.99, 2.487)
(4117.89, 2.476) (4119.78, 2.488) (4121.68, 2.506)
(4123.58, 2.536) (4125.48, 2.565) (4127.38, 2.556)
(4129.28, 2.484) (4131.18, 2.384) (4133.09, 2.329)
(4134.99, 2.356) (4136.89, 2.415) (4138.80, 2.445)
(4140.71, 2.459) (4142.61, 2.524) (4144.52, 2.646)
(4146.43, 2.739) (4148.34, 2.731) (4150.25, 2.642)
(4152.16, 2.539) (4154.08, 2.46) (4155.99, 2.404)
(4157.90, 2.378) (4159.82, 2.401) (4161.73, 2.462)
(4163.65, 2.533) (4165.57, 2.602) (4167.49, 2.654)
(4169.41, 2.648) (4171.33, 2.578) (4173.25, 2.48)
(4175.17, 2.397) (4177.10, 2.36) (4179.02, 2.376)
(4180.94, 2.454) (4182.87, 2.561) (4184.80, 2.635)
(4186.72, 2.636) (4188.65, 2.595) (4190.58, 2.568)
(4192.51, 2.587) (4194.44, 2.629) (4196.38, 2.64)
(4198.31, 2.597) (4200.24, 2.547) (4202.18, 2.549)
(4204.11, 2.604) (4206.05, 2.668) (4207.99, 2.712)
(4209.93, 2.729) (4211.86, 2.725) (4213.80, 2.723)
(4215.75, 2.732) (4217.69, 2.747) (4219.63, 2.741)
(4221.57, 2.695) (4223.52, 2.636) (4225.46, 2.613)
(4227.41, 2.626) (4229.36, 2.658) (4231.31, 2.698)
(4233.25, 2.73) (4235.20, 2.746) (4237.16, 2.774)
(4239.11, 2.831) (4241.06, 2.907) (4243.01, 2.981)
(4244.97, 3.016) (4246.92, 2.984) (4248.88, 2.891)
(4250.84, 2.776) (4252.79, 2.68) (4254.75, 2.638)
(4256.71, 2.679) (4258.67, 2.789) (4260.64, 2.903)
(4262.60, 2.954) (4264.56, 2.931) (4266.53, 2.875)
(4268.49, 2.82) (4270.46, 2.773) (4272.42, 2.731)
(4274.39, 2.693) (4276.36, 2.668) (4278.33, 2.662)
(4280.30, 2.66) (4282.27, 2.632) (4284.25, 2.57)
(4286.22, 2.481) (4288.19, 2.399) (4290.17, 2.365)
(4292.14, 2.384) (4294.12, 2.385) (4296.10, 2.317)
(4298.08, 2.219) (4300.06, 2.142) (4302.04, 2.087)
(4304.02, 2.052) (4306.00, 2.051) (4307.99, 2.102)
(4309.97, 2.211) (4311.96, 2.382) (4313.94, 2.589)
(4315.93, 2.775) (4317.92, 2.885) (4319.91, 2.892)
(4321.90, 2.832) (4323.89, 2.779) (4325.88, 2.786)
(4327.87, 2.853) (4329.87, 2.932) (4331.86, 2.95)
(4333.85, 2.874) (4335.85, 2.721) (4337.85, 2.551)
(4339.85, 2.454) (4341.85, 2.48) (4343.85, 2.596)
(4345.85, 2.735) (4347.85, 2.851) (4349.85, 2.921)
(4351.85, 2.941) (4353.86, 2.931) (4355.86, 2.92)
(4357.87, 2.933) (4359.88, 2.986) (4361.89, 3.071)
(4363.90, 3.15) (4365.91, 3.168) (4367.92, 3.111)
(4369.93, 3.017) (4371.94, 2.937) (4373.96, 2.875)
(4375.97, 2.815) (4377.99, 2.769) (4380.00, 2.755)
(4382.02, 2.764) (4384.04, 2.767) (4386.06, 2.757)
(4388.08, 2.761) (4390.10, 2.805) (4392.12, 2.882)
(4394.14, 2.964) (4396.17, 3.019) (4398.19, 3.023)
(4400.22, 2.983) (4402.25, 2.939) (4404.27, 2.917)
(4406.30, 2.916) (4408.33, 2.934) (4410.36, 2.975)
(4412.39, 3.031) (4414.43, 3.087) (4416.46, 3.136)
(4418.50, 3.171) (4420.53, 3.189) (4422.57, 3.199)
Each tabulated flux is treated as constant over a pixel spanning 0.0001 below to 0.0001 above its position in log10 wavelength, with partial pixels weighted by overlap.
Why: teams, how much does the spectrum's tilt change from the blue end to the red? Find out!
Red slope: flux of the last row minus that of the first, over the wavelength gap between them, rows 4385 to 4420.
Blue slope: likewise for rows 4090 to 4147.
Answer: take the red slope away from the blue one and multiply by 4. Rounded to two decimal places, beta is -0.05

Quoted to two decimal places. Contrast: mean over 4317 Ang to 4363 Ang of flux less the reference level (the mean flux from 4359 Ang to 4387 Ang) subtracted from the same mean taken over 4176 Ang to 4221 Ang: -0.21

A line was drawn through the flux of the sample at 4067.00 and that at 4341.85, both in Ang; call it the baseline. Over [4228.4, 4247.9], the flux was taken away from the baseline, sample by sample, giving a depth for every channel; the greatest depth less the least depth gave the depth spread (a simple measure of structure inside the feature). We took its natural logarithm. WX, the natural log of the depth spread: -1.0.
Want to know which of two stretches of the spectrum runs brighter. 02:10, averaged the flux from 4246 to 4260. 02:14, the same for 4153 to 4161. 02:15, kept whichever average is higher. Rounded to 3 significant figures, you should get 2.78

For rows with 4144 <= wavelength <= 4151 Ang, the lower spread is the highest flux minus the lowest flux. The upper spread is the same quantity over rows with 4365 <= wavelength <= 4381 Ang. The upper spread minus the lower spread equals 0.32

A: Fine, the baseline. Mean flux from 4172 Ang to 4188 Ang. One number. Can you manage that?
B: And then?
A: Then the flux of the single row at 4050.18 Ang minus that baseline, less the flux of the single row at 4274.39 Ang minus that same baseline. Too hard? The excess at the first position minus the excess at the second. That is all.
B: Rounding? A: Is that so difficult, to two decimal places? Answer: 0.01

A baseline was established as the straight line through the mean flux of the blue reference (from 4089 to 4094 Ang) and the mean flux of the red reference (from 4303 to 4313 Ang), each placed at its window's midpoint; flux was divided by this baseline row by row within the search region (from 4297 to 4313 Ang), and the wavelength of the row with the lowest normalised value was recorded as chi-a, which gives 4304.02 Ang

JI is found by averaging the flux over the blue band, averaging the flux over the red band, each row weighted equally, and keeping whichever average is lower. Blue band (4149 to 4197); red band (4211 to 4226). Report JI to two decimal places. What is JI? 2.53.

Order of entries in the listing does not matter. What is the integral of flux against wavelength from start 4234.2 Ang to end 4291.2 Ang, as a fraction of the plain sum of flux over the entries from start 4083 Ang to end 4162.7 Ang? 1.5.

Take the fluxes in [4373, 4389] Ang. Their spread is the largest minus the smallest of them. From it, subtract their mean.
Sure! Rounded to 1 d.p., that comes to -2.7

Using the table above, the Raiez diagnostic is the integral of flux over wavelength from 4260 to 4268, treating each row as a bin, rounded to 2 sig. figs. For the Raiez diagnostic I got 23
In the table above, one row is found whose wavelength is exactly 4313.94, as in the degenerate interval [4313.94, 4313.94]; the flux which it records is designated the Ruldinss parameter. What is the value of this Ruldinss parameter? 2.589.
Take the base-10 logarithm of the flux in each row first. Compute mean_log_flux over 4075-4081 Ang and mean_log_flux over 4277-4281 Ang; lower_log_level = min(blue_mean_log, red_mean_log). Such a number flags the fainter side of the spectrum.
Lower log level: 0.377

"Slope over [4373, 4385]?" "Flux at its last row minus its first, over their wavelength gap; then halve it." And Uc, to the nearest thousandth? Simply -0.005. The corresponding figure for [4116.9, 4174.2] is 0.000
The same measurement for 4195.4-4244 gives 0.004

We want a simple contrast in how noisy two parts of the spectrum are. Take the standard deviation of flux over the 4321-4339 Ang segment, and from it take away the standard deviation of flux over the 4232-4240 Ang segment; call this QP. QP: 0.08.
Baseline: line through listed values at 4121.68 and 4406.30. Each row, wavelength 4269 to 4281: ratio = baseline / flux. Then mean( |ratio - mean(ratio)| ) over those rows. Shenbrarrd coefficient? 0.015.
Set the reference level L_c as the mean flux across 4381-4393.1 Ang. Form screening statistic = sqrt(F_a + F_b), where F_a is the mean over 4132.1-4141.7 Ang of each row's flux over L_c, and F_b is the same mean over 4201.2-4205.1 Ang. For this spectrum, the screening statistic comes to 1.34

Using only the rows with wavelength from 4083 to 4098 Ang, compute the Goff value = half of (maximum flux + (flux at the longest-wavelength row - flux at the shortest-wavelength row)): 1.25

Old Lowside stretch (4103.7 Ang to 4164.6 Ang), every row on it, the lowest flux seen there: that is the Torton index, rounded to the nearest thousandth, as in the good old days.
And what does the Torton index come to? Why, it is 2.142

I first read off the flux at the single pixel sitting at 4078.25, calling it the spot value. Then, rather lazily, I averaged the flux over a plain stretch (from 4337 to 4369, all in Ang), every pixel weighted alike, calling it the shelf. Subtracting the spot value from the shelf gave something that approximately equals 0.50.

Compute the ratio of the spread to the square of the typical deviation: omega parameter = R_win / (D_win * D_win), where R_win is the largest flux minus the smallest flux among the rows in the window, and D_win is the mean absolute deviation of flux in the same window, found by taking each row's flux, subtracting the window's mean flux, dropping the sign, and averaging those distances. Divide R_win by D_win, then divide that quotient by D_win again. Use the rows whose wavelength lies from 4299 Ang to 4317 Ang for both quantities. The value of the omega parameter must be 16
